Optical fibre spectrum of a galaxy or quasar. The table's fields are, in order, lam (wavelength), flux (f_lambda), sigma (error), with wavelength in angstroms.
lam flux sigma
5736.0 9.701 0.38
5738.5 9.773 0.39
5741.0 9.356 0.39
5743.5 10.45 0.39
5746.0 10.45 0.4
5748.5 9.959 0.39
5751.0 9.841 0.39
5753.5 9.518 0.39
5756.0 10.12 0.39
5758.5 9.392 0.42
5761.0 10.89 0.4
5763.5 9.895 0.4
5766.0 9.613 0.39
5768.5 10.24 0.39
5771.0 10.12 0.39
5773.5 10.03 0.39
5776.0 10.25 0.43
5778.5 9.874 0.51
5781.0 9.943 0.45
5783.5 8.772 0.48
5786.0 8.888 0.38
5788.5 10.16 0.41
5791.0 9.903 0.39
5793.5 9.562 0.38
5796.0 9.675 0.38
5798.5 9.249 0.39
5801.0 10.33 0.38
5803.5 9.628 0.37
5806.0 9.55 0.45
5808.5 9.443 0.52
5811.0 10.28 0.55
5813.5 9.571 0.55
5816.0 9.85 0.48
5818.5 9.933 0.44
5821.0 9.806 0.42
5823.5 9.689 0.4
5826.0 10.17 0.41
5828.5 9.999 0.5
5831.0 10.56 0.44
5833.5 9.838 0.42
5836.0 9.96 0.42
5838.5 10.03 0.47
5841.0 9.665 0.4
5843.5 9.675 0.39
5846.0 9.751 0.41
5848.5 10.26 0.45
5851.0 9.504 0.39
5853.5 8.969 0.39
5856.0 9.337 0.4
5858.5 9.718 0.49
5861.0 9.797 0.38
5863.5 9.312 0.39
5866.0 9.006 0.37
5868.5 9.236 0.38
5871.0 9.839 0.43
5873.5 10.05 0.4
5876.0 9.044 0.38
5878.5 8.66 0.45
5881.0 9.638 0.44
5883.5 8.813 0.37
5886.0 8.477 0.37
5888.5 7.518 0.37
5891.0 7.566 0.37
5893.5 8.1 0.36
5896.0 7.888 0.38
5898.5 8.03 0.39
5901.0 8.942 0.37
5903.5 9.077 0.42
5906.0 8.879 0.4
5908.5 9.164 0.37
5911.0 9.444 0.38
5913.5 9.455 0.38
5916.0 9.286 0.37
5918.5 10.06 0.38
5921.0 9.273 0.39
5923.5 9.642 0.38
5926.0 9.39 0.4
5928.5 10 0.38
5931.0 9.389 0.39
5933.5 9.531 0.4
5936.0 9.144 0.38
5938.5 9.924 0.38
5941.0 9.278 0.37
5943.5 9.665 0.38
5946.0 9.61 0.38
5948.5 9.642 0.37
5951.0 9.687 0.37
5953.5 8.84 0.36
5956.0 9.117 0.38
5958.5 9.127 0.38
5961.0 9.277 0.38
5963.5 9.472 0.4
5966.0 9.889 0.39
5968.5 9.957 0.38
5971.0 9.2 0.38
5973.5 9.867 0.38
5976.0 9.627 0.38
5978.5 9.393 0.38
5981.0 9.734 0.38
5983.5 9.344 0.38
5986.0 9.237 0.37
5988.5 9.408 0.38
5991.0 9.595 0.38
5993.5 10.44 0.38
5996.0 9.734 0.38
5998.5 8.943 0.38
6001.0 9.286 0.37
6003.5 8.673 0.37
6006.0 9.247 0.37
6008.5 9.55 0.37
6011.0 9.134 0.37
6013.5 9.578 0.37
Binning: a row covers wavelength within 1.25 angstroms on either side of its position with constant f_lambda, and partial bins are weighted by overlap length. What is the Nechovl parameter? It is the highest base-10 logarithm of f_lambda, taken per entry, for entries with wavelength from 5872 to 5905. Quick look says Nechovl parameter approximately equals 1.00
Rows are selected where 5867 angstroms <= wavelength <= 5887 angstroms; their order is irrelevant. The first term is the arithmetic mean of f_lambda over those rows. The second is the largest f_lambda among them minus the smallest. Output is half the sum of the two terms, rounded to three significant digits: 5.40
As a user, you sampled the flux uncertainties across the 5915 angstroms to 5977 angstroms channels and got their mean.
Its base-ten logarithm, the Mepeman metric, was -0.42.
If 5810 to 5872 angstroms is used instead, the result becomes -0.37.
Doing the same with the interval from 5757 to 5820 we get -0.37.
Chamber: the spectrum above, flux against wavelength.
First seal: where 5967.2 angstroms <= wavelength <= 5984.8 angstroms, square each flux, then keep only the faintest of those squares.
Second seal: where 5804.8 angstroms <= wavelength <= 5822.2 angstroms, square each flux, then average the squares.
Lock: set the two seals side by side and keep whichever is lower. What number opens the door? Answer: 85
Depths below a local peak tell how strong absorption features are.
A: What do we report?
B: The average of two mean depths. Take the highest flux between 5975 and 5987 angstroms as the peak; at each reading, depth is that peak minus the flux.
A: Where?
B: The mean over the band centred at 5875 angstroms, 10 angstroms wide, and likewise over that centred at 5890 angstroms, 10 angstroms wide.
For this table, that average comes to 1.1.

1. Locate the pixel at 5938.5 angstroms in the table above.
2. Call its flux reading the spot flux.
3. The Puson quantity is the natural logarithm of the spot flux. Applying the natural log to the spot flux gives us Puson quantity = 2.29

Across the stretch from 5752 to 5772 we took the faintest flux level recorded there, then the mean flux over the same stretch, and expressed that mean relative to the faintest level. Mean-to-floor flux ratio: 1.06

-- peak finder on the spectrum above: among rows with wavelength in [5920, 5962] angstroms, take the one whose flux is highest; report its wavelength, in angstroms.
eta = 5928.5 angstroms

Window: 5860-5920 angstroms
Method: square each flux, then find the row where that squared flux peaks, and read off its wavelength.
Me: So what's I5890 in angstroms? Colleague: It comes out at 5918.5 angstroms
